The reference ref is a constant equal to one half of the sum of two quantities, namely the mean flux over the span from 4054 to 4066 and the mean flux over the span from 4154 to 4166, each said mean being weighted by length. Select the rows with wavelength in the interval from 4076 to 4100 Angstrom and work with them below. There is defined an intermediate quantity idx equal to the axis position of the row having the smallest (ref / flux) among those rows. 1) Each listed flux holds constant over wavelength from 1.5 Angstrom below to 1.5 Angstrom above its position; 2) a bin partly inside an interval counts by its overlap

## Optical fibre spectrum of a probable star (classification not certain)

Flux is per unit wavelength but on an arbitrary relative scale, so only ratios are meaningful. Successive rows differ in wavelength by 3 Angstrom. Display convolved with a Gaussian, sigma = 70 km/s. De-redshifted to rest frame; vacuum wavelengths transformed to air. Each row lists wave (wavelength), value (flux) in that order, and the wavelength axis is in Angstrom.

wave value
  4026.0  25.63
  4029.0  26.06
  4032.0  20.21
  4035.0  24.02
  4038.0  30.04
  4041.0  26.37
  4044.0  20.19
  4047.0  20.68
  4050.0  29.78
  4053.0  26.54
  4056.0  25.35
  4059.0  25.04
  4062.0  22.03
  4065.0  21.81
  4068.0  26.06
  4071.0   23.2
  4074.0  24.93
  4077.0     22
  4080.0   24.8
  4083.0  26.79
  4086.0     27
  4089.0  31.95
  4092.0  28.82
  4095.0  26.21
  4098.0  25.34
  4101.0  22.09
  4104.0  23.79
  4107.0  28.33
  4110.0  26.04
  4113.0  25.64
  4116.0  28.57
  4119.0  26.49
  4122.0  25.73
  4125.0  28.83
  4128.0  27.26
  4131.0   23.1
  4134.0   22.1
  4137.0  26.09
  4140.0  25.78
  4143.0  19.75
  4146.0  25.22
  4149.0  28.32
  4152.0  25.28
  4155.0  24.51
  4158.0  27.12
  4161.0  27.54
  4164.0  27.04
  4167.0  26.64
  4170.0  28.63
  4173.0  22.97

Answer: 4089.0 Angstrom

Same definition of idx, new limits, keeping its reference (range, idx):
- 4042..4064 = 4050.0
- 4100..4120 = 4116.0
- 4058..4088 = 4086.0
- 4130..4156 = 4149.0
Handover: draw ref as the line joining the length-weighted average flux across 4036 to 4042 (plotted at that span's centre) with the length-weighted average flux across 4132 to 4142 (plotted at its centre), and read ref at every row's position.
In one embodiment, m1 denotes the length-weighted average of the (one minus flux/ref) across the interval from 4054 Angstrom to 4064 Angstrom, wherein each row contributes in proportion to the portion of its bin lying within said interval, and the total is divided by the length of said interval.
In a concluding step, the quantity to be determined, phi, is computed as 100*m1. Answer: 11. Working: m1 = 0.115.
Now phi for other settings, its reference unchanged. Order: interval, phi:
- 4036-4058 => 8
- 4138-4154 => -4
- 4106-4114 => -5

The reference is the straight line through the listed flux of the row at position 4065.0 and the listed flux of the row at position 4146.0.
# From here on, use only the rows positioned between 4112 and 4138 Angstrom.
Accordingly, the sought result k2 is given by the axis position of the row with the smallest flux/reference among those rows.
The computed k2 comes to 4134.0 Angstrom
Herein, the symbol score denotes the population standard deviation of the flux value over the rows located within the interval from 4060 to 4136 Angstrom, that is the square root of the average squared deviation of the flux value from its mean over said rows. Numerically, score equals 2.6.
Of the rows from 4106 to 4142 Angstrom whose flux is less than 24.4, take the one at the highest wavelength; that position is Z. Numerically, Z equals 4134.0 Angstrom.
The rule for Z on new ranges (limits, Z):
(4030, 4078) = 4077.0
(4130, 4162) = 4143.0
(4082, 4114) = 4104.0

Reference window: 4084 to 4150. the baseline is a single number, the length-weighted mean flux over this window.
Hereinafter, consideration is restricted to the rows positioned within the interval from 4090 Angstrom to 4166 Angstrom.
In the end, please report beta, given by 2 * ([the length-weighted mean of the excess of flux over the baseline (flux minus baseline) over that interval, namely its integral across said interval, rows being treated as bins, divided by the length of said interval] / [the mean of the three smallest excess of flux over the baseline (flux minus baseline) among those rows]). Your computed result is 0.07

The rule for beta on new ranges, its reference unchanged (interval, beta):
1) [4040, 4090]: 0.44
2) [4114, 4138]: 0.00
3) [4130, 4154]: 0.70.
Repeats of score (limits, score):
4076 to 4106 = 2.9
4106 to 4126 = 1.3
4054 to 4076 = 1.6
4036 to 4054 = 3.9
